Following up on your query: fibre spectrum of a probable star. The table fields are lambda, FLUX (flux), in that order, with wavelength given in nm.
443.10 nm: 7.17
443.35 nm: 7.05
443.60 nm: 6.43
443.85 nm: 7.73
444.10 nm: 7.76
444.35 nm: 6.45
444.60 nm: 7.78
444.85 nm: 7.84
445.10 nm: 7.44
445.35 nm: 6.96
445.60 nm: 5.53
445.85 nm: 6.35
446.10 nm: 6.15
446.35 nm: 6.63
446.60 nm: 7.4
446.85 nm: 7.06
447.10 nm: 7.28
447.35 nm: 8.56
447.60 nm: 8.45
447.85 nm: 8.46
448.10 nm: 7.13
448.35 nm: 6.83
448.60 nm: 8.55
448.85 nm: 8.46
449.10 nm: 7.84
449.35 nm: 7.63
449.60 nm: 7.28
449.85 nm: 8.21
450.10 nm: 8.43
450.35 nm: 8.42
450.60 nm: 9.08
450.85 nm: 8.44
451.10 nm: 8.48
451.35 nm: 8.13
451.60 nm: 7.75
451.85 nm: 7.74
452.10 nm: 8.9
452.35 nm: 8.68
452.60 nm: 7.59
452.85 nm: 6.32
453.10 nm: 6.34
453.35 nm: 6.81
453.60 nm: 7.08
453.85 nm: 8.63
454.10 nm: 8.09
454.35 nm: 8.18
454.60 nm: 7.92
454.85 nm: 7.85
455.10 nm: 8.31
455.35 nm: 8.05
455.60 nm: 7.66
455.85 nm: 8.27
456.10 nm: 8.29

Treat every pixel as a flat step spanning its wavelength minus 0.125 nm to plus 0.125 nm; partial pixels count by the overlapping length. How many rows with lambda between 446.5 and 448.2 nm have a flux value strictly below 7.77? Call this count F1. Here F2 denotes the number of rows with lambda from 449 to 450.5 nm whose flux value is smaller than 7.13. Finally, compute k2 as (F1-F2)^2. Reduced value 16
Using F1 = 4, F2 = 0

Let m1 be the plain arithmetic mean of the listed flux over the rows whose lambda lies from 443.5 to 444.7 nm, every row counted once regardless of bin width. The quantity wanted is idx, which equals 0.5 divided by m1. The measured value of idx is 0.0692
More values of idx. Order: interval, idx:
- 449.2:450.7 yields 0.0612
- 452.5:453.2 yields 0.0741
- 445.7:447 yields 0.0744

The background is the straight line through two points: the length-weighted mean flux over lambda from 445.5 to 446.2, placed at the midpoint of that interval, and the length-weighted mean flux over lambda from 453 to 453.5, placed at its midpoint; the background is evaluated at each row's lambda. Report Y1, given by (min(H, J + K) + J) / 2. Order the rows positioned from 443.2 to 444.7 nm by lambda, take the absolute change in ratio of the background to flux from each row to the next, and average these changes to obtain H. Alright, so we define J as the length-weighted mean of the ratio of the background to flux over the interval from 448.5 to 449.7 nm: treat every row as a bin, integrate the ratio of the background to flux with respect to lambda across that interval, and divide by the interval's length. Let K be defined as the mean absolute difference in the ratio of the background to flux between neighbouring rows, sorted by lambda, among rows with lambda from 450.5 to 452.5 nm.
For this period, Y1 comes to 0.451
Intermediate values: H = 0.109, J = 0.79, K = 0.038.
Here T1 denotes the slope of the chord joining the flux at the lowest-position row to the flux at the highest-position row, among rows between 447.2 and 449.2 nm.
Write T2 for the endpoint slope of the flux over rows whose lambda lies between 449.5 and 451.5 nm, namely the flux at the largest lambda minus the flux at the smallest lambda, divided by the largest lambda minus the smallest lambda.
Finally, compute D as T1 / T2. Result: -0.8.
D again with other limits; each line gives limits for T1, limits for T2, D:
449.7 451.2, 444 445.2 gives -0.7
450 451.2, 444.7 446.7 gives -0.2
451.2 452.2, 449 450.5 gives 2.2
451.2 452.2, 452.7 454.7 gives 1.1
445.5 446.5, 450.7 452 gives -2.1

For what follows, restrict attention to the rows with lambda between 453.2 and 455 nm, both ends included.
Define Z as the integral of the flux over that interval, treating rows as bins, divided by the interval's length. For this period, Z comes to 7.8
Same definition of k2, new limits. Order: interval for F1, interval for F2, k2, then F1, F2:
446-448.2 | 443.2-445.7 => 1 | 6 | 5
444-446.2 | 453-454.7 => 16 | 7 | 3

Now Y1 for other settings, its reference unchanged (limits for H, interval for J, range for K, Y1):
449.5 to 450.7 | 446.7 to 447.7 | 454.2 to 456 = 0.416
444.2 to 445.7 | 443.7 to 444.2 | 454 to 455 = 0.431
